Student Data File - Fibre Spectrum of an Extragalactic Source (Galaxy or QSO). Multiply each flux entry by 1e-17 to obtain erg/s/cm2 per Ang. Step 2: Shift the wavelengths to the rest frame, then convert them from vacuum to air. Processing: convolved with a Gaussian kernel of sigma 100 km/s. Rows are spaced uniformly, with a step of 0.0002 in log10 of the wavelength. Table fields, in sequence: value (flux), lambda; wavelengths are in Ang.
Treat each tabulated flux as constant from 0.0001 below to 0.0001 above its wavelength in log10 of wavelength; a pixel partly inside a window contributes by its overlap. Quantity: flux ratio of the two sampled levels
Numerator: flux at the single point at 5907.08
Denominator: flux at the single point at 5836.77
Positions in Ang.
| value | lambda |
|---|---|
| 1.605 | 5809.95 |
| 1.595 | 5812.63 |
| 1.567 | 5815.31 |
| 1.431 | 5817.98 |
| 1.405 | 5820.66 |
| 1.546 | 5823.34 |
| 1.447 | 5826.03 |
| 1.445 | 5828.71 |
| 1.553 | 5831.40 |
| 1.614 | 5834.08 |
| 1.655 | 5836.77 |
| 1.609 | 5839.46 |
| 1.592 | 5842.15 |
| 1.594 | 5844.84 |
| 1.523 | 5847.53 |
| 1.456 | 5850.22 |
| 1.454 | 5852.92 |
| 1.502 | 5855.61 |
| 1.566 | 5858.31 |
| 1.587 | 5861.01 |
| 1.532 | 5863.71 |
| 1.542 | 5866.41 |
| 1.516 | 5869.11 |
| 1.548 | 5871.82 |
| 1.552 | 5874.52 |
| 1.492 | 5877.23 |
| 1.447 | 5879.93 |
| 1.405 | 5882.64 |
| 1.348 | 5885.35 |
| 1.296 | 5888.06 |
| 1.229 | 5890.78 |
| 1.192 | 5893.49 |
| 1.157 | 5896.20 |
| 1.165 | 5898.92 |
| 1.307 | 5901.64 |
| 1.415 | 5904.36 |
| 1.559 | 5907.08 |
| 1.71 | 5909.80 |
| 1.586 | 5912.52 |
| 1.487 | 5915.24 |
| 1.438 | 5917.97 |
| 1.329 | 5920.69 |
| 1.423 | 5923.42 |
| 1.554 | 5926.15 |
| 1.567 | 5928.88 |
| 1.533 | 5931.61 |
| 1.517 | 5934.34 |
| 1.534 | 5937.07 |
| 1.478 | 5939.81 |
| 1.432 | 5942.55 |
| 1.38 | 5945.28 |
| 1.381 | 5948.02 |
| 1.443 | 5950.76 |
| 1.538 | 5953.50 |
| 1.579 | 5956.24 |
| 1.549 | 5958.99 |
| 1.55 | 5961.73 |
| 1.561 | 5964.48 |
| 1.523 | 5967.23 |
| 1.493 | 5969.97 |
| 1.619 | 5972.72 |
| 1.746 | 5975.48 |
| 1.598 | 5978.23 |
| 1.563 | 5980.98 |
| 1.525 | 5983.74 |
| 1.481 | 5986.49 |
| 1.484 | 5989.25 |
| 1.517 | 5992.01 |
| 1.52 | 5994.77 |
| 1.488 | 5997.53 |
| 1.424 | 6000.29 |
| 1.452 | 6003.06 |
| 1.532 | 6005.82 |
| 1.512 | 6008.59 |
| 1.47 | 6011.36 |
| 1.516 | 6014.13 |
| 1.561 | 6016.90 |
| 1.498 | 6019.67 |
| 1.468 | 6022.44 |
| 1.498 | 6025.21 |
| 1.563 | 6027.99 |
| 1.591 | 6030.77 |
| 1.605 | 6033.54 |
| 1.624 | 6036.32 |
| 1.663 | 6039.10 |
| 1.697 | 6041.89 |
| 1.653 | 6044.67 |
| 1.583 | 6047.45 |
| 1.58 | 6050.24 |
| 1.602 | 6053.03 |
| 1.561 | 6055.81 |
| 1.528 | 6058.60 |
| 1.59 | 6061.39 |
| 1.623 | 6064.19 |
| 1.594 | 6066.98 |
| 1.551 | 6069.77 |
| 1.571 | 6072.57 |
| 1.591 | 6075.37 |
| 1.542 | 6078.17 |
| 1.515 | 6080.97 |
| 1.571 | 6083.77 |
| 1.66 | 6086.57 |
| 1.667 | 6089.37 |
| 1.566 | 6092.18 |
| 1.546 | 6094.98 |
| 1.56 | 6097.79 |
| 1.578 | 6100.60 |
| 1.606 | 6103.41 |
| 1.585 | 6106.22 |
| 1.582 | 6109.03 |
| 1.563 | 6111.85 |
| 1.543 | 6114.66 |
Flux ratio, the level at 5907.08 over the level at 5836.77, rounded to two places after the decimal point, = 0.94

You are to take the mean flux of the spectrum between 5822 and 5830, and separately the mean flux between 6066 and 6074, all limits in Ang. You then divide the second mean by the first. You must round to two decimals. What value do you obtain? 1.06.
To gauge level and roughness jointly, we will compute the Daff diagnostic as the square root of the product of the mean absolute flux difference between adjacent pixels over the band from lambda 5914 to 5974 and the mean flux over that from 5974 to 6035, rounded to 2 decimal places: 0.28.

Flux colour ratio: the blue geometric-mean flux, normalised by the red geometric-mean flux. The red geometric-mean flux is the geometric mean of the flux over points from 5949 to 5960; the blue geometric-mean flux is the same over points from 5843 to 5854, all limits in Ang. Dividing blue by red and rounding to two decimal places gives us 0.99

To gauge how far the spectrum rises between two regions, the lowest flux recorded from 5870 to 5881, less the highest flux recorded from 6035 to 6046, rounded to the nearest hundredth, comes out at -0.25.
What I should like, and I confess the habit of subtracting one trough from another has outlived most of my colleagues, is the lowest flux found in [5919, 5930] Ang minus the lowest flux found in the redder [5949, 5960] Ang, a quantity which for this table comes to -0.11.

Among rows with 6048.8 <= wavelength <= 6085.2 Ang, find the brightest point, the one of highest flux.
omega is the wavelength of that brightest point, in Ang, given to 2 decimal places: 6064.19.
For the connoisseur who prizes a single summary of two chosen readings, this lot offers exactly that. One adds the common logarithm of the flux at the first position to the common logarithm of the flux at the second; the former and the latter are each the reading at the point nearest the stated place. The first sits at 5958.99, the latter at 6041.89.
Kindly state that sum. 0.42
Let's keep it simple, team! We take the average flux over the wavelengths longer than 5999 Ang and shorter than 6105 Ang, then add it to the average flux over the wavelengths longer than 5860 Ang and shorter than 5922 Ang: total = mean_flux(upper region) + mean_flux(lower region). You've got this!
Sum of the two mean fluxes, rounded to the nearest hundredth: 2.99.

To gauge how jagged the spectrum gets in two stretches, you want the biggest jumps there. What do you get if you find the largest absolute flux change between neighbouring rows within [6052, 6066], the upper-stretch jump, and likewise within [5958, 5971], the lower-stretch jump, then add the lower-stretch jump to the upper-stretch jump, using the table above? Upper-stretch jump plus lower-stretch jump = 0.10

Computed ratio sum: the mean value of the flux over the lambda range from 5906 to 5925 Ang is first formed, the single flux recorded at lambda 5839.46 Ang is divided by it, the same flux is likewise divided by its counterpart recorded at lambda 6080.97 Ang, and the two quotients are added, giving 2.13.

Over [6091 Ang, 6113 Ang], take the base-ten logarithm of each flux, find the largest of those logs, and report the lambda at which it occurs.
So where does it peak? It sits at 6103.41 Ang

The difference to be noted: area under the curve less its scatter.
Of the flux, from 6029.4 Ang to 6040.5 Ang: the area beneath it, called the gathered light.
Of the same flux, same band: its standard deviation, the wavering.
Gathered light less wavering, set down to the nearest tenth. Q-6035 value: 18.0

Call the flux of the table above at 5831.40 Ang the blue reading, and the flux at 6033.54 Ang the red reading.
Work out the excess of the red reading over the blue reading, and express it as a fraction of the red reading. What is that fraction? 0.03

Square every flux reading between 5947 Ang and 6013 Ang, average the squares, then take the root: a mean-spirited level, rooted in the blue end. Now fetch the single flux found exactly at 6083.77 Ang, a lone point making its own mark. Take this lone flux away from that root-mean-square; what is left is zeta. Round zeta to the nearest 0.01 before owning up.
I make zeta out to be -0.05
